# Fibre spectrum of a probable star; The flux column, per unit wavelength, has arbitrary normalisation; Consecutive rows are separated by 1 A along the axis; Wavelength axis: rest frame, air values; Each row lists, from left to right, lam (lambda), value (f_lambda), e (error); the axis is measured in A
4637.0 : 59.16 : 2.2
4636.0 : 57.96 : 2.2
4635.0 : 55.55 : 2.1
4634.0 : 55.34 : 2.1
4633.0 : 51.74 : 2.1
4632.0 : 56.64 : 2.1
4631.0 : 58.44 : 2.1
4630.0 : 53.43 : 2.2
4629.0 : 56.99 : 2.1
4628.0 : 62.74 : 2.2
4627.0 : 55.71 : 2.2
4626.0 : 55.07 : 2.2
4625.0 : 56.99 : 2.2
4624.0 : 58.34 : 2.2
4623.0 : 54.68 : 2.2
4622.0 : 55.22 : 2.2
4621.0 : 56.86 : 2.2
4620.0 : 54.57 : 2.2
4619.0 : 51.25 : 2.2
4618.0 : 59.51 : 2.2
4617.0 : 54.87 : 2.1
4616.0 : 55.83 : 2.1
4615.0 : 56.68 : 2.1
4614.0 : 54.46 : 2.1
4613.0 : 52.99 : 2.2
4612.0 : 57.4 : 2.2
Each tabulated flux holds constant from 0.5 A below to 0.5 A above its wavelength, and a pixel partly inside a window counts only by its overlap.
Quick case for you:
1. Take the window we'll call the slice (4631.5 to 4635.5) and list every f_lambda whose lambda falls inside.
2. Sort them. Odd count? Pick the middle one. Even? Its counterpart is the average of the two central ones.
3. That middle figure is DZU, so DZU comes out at 55.4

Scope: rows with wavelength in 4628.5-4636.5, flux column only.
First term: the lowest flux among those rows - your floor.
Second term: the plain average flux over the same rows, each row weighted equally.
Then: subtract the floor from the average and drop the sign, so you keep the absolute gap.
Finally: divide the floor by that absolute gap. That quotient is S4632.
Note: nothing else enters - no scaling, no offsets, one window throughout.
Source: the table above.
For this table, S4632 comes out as 13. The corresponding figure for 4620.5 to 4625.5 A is 31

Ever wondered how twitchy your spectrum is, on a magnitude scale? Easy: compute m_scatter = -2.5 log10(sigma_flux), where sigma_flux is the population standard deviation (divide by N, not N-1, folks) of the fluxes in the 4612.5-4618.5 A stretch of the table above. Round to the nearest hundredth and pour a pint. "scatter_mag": -0.78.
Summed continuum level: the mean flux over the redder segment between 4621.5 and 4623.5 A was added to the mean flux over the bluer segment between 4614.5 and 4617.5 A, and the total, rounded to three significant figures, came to 111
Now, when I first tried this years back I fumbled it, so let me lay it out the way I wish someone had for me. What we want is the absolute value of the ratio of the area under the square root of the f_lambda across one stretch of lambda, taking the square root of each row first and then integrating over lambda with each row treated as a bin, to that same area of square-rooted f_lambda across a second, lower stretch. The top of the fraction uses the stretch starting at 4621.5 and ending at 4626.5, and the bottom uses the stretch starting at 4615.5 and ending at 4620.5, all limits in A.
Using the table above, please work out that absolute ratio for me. 1.01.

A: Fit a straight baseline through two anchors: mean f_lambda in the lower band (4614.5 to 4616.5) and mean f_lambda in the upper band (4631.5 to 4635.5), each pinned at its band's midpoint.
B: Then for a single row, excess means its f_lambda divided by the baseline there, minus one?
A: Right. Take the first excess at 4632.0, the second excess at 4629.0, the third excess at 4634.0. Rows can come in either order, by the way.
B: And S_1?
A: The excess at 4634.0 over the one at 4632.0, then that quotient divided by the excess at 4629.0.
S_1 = 10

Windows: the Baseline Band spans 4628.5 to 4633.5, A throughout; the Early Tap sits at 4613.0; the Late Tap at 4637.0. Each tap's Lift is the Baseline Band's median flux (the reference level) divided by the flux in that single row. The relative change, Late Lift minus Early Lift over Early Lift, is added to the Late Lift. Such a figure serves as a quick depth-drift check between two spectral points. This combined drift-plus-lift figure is 0.85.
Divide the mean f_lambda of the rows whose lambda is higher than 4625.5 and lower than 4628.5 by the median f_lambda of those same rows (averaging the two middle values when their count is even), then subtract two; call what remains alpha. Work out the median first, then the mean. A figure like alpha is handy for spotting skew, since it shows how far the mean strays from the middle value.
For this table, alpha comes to -0.962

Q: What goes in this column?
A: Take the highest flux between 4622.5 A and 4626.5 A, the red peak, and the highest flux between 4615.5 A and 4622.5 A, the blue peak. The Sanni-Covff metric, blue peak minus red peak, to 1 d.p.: 1.2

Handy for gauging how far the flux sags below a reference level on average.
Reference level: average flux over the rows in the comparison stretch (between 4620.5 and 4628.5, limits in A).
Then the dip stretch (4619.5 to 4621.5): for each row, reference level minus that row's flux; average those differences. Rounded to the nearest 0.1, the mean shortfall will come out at 1.2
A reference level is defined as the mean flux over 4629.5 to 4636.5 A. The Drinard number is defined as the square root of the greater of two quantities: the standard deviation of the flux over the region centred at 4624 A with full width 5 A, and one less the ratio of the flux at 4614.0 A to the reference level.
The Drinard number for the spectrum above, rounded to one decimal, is 1.2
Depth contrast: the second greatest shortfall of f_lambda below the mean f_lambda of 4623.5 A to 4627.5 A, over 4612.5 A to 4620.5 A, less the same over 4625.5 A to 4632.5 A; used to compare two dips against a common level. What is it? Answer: 2.1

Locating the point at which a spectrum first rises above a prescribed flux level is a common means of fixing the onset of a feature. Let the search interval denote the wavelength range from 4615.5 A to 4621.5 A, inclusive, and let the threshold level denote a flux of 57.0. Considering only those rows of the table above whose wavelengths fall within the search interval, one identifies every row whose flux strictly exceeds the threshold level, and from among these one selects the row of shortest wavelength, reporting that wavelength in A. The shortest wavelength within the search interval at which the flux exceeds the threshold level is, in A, 4618.0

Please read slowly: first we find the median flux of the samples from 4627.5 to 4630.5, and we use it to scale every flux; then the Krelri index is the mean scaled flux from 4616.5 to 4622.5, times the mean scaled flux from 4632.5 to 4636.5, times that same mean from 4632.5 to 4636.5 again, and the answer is 0.91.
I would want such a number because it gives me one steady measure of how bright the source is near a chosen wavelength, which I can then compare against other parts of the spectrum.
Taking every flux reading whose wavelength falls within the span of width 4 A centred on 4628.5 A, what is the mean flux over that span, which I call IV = 57.2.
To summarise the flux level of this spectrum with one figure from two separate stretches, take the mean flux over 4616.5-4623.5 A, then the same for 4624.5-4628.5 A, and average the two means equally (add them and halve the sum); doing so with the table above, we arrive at 56.45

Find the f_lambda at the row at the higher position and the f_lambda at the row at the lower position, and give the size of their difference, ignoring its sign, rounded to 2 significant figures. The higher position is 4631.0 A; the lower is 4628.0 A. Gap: 4.3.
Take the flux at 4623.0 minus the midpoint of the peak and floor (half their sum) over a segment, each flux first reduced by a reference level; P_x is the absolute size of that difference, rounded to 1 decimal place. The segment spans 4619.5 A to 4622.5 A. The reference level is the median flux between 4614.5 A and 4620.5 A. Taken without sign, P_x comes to 1.0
